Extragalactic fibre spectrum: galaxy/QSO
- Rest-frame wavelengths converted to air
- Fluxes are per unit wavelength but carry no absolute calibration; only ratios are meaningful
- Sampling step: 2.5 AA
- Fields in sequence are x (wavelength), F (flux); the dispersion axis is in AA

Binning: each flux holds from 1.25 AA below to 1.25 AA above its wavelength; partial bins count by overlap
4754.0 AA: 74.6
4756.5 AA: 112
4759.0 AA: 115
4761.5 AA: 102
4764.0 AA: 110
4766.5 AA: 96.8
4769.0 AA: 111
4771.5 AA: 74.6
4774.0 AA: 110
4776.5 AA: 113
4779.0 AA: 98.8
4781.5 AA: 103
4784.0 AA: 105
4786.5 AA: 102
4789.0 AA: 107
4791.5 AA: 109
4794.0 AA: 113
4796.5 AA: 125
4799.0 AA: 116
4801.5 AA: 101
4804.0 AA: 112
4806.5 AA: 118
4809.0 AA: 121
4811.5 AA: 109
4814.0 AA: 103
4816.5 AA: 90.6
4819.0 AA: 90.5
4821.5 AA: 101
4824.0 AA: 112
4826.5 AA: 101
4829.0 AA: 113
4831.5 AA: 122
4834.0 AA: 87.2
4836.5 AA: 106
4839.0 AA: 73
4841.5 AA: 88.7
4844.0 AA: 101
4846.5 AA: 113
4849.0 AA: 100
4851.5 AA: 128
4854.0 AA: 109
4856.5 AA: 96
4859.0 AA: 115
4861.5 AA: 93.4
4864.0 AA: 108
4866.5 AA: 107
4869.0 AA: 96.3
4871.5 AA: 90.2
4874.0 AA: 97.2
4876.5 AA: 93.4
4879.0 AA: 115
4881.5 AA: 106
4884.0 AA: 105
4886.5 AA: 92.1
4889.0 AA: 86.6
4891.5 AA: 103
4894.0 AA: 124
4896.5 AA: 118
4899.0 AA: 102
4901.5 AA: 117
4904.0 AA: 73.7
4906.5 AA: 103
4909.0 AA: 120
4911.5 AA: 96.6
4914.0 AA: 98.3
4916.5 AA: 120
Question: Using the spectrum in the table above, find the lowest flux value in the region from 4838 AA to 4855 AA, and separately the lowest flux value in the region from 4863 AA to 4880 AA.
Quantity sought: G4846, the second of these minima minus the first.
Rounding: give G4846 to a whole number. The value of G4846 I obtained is 17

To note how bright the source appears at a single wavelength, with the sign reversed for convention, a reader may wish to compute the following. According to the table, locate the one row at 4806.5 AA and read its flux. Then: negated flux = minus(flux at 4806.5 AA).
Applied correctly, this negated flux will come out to -118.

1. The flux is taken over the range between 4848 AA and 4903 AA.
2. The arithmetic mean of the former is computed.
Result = 105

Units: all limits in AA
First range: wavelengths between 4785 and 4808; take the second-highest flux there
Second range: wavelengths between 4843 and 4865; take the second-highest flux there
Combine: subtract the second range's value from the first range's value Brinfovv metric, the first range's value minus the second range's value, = 3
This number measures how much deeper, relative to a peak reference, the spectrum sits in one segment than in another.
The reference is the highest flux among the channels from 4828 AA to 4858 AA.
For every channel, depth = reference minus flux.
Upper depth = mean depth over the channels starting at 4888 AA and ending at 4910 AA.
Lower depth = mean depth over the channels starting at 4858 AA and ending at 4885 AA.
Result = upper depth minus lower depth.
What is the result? -3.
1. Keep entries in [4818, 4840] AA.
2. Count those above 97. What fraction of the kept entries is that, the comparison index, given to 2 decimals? 0.67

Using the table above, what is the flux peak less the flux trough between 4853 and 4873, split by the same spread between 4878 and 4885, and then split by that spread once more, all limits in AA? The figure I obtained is 0.25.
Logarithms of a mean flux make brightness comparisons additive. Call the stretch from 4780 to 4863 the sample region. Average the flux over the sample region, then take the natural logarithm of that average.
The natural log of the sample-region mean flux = 4.66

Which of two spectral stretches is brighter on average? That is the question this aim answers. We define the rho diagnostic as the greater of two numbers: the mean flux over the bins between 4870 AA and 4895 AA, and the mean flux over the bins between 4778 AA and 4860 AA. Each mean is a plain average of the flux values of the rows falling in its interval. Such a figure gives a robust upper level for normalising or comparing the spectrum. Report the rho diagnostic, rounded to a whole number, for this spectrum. 106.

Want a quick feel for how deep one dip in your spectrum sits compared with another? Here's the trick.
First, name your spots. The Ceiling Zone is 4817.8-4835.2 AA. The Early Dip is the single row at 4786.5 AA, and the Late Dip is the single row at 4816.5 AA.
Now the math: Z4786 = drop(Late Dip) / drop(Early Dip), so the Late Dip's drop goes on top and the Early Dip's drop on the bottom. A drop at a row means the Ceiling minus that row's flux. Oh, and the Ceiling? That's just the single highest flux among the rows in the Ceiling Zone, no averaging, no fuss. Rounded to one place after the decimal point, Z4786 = 1.6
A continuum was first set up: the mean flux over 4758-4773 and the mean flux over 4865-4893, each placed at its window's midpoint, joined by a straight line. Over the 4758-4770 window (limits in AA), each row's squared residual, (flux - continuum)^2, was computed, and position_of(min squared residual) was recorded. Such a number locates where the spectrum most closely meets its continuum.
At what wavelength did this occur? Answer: 4761.5 AA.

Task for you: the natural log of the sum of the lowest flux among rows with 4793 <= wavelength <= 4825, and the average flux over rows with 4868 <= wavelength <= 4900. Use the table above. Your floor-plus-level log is 5.26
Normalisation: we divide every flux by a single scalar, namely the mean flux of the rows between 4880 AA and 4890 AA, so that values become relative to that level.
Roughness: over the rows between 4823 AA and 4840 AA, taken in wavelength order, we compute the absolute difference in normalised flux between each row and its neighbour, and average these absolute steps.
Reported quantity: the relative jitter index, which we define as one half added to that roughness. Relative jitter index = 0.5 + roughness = 0.70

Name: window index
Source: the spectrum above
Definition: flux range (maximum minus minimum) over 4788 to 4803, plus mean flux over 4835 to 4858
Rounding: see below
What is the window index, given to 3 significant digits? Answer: 126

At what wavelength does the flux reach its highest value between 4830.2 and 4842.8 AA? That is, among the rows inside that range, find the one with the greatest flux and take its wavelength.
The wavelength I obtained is 4831.5 AA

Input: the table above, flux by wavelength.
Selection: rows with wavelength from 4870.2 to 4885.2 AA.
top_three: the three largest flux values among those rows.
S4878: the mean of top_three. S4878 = 109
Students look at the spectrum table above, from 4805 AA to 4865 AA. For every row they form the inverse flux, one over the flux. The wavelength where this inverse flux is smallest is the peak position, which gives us 4851.5 AA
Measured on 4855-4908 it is 4894.0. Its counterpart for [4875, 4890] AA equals 4879.0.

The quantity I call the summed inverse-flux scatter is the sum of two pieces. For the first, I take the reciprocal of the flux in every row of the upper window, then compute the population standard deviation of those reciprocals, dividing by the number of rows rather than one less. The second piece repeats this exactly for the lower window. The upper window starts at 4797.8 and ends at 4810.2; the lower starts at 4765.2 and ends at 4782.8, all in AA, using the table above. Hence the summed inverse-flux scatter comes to 0.0020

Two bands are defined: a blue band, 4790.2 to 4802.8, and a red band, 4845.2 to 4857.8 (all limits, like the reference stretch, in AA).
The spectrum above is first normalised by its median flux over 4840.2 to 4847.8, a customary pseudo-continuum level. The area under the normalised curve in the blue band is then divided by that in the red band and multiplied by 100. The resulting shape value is 103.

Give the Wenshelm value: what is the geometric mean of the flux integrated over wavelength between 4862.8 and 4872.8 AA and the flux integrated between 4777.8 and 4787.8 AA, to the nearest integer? 1013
